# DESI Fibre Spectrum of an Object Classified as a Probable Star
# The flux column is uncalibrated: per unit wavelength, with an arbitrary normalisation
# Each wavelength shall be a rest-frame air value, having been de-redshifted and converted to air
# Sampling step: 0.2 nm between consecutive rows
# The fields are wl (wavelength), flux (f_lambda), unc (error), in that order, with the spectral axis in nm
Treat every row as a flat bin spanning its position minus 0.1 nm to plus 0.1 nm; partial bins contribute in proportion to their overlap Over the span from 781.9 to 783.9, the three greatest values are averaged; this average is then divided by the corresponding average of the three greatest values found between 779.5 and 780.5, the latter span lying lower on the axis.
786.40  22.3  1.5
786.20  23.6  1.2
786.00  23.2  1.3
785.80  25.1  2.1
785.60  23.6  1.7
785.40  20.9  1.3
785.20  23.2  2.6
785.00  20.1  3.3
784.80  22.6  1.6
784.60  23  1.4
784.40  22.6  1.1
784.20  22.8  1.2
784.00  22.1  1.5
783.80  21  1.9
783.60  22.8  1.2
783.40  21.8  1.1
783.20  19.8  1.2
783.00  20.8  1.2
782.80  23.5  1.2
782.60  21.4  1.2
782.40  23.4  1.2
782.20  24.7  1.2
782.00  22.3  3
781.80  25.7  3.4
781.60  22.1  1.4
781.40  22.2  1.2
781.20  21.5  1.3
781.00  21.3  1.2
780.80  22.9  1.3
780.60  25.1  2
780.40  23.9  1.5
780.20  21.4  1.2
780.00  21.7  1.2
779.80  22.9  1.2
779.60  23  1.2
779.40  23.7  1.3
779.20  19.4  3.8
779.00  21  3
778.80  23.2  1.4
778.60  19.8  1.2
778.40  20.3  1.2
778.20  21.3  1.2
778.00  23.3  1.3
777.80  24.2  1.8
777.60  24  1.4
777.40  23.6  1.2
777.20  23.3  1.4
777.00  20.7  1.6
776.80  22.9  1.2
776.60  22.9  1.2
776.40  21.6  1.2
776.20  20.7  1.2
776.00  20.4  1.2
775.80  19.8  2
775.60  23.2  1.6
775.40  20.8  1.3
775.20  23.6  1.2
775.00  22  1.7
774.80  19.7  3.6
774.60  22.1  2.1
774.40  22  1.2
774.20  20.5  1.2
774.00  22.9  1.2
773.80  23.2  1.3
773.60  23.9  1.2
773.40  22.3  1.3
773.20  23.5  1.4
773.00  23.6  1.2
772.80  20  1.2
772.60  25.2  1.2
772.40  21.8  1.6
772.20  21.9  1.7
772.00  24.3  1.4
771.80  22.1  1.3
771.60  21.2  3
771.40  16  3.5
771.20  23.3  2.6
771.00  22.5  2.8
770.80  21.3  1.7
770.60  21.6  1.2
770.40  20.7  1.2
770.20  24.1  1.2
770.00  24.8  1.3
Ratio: 1.03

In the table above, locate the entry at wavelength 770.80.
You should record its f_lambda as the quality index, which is 21.3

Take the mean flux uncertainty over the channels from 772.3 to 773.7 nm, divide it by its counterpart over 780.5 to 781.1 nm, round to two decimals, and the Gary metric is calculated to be 0.87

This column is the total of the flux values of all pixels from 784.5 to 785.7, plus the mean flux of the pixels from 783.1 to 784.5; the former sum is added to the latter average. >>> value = 155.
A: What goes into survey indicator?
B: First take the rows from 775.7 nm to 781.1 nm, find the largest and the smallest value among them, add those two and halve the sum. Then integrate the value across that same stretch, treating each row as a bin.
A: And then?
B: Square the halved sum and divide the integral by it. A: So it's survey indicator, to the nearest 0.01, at 0.24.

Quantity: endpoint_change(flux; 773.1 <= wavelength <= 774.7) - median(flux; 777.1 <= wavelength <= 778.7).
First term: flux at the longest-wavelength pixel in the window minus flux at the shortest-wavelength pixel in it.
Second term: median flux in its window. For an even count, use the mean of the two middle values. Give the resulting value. -24.7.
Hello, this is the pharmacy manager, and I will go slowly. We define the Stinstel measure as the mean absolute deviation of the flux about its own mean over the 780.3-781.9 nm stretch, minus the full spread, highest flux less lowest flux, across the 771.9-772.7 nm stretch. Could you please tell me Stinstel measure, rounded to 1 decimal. -2.0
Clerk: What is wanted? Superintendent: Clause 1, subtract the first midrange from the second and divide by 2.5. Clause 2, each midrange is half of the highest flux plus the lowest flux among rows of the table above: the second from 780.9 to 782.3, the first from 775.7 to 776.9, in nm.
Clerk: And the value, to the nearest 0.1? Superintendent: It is 0.9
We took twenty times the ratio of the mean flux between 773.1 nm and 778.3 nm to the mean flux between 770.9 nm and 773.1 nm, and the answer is 20.2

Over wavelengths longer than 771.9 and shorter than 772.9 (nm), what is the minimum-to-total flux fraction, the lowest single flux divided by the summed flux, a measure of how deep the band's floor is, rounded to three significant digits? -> 0.177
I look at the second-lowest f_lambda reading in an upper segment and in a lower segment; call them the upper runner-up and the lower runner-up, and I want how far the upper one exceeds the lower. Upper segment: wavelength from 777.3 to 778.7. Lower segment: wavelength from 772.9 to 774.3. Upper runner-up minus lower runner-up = -2.0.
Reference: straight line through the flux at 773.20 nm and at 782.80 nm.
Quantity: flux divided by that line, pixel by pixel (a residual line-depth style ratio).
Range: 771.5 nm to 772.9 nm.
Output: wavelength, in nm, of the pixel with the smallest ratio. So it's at 772.80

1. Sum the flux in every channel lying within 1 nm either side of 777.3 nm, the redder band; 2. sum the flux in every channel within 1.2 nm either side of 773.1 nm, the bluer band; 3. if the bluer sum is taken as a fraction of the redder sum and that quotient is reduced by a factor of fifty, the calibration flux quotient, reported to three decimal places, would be 0.024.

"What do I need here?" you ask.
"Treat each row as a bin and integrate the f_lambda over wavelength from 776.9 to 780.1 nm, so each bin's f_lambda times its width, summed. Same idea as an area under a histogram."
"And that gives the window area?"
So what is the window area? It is 71.1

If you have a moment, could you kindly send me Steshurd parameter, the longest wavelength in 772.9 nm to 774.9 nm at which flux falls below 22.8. 774.80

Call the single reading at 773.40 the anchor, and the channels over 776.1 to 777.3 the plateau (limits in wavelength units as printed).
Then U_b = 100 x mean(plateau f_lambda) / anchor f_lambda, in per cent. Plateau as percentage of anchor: 99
